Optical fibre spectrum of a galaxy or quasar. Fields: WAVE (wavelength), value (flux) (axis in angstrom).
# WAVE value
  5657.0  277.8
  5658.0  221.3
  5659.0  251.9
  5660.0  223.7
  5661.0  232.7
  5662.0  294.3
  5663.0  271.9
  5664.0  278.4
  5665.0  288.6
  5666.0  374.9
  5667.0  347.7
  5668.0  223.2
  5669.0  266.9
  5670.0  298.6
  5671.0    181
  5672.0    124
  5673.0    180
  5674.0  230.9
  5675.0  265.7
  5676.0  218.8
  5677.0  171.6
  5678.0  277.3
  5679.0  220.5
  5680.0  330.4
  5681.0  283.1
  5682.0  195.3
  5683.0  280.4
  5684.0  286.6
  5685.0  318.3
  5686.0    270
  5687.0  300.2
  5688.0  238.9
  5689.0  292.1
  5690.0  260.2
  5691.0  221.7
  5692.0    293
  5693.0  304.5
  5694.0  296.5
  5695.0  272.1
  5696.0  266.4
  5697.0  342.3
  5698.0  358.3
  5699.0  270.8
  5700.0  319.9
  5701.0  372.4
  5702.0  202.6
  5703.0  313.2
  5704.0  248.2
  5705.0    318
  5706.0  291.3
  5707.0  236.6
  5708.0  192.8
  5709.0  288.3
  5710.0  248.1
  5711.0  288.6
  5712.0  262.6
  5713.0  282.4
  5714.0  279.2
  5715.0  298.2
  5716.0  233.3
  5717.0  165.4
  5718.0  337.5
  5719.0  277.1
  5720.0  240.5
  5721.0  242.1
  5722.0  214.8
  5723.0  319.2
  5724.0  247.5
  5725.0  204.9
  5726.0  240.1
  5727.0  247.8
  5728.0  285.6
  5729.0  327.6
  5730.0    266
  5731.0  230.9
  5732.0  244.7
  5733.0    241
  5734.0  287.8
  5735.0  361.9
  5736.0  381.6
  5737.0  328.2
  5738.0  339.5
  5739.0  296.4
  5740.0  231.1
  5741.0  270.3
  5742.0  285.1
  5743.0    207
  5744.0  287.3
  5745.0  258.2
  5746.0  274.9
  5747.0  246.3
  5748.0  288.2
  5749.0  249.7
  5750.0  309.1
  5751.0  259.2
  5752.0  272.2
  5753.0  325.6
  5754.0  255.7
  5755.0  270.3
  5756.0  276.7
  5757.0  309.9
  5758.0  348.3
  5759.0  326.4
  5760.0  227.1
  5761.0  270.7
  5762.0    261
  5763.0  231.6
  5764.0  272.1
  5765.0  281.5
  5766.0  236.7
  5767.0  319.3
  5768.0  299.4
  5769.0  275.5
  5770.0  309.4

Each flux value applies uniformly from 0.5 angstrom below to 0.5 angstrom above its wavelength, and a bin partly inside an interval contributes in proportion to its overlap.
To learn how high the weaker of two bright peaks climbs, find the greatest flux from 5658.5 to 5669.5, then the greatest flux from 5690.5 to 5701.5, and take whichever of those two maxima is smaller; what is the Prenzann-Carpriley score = 372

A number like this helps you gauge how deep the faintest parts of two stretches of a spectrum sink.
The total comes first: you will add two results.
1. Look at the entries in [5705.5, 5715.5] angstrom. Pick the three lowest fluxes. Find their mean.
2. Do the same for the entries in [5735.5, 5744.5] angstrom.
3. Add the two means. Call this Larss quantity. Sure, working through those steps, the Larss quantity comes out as 462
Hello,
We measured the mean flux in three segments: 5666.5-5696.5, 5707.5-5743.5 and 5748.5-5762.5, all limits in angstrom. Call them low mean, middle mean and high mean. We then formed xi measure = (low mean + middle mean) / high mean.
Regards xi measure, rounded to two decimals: 1.86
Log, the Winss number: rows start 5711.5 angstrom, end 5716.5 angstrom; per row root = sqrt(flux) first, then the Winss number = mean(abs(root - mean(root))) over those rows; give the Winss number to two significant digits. 0.57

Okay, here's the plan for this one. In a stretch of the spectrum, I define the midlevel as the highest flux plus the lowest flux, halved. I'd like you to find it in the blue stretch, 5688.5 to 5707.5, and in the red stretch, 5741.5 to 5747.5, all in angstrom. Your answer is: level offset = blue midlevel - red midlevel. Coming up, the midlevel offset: 40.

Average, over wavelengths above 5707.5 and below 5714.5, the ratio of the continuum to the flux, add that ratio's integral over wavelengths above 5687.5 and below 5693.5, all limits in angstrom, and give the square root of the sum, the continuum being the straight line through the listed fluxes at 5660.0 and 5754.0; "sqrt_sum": 2.5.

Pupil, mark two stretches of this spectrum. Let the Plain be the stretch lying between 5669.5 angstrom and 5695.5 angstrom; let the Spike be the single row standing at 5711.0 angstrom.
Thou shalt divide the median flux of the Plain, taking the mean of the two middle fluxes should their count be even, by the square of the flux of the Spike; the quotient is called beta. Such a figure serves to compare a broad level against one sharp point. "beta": 0.0033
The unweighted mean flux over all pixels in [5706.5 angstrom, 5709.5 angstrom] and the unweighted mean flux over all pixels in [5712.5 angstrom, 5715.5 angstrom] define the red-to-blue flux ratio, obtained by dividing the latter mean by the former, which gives 1.20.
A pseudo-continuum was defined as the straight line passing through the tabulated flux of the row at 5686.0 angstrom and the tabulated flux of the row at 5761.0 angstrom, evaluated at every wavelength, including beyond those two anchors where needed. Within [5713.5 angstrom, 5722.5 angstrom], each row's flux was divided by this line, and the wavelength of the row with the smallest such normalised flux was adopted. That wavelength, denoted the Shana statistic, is 5717.0 angstrom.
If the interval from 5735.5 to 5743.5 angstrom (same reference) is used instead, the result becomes 5743.0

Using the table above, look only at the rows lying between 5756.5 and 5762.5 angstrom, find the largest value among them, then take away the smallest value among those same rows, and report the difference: 121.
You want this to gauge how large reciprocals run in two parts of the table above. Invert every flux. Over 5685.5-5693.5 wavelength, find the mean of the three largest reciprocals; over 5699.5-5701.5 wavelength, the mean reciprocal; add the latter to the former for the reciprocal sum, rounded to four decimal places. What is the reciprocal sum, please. 0.0071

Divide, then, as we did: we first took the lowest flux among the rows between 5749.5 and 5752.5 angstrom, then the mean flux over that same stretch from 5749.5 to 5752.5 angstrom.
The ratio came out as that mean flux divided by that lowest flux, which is 1.08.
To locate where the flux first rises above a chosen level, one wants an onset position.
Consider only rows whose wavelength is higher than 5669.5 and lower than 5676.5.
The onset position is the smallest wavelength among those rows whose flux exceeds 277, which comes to 5670.0 angstrom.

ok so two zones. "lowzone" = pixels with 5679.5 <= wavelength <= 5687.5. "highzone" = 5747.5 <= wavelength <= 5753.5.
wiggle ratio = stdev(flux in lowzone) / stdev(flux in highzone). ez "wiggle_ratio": 1.4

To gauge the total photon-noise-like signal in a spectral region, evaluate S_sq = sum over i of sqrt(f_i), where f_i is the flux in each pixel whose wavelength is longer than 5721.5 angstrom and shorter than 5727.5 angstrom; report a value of 94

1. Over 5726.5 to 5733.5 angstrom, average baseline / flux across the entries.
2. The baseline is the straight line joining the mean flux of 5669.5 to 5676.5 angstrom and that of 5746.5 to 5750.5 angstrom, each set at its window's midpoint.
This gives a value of 1.00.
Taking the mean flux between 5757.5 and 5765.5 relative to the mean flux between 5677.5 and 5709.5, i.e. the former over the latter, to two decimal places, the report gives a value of 0.99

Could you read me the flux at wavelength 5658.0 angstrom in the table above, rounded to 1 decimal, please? 221.3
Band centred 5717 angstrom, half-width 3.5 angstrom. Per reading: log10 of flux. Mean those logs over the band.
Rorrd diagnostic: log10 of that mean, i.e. 0.382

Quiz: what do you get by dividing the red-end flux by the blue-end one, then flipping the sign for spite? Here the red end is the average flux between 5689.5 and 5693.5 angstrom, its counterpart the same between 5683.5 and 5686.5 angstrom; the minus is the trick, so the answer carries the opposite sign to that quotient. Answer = -0.93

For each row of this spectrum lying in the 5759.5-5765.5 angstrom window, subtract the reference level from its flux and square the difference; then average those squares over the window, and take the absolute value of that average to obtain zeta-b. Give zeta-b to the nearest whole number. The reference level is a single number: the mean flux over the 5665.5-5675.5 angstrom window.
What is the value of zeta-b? 493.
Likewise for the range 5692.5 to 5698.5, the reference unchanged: 4437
